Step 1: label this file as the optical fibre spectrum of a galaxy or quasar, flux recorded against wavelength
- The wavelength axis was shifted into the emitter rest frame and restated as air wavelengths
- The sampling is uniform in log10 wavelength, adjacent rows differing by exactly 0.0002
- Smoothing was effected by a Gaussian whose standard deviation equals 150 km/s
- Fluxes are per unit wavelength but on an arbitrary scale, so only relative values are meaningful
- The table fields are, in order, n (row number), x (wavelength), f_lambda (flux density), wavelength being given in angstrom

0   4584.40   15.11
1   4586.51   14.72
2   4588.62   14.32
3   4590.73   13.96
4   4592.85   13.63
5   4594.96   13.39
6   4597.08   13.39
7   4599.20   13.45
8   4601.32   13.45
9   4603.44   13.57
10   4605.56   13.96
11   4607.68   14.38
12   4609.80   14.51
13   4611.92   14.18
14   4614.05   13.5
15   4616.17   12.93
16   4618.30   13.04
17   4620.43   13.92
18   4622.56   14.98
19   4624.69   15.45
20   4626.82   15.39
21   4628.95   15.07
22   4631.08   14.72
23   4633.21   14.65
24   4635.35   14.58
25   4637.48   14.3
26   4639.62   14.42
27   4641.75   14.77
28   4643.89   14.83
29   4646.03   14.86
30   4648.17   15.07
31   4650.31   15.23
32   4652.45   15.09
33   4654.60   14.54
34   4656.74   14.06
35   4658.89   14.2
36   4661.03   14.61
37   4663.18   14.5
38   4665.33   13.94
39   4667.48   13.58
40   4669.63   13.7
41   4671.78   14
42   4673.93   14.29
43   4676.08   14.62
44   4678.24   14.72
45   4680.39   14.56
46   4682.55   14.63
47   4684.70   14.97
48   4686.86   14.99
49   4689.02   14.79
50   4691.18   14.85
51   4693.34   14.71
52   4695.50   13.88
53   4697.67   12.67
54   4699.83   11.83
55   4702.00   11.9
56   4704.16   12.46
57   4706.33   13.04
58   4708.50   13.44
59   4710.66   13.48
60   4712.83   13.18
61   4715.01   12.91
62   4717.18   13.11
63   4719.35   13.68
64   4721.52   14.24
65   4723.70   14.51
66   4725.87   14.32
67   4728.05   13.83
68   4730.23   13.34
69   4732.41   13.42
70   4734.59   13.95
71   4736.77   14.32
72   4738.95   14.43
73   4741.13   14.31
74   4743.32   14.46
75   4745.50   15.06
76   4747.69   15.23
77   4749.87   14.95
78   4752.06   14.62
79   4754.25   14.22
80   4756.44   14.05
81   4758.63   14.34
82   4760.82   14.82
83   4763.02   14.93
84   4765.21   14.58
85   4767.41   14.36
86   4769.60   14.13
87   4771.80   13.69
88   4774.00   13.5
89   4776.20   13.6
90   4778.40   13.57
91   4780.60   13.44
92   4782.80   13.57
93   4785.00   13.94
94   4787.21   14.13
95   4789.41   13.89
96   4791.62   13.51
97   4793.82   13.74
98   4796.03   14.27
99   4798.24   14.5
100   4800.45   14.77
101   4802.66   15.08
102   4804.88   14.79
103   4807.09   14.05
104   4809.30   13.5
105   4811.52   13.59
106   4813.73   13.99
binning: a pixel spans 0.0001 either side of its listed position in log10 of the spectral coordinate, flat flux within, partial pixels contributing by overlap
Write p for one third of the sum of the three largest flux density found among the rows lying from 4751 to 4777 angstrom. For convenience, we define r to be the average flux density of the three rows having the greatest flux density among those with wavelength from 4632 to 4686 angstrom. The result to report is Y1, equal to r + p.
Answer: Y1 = 29.9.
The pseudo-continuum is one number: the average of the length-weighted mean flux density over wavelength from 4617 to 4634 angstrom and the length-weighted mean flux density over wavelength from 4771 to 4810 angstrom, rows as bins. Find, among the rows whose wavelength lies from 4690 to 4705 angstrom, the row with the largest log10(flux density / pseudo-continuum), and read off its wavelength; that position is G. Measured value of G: 4691.18 angstrom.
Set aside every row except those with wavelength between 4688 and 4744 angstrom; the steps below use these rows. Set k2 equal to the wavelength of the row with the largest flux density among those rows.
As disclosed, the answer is 4691.18 angstrom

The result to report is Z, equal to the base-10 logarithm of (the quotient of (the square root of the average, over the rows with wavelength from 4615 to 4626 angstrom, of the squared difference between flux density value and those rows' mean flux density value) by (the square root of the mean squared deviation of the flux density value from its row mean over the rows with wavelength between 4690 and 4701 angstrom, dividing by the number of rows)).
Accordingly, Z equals -0.1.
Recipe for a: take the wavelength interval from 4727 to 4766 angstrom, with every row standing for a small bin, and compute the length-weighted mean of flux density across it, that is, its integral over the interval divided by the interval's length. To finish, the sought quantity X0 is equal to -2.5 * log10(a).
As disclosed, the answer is -2.89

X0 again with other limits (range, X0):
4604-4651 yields -2.90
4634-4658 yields -2.92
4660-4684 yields -2.89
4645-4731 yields -2.87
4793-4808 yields -2.90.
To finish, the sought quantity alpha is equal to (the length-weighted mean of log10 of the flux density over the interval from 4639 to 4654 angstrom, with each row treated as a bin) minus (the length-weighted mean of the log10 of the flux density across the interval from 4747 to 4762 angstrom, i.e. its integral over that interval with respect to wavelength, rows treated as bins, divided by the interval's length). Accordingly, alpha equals 0.009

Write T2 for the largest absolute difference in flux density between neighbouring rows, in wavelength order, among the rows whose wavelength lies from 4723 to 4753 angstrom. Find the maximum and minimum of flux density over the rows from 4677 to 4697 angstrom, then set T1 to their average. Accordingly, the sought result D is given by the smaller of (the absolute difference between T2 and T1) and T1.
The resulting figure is 13.8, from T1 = 14.4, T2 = 0.60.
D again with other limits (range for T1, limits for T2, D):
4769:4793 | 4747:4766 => 13.3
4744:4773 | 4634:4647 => 14.1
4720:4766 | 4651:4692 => 13.7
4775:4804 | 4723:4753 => 13.7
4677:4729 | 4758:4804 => 12.9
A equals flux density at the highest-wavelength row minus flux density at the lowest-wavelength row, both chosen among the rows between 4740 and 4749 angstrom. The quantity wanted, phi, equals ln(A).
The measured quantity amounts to -0.1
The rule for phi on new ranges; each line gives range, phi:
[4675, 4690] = -1.8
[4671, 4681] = -0.6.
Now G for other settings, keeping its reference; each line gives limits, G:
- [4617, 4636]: 4624.69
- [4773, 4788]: 4787.21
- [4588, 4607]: 4588.62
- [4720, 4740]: 4723.70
